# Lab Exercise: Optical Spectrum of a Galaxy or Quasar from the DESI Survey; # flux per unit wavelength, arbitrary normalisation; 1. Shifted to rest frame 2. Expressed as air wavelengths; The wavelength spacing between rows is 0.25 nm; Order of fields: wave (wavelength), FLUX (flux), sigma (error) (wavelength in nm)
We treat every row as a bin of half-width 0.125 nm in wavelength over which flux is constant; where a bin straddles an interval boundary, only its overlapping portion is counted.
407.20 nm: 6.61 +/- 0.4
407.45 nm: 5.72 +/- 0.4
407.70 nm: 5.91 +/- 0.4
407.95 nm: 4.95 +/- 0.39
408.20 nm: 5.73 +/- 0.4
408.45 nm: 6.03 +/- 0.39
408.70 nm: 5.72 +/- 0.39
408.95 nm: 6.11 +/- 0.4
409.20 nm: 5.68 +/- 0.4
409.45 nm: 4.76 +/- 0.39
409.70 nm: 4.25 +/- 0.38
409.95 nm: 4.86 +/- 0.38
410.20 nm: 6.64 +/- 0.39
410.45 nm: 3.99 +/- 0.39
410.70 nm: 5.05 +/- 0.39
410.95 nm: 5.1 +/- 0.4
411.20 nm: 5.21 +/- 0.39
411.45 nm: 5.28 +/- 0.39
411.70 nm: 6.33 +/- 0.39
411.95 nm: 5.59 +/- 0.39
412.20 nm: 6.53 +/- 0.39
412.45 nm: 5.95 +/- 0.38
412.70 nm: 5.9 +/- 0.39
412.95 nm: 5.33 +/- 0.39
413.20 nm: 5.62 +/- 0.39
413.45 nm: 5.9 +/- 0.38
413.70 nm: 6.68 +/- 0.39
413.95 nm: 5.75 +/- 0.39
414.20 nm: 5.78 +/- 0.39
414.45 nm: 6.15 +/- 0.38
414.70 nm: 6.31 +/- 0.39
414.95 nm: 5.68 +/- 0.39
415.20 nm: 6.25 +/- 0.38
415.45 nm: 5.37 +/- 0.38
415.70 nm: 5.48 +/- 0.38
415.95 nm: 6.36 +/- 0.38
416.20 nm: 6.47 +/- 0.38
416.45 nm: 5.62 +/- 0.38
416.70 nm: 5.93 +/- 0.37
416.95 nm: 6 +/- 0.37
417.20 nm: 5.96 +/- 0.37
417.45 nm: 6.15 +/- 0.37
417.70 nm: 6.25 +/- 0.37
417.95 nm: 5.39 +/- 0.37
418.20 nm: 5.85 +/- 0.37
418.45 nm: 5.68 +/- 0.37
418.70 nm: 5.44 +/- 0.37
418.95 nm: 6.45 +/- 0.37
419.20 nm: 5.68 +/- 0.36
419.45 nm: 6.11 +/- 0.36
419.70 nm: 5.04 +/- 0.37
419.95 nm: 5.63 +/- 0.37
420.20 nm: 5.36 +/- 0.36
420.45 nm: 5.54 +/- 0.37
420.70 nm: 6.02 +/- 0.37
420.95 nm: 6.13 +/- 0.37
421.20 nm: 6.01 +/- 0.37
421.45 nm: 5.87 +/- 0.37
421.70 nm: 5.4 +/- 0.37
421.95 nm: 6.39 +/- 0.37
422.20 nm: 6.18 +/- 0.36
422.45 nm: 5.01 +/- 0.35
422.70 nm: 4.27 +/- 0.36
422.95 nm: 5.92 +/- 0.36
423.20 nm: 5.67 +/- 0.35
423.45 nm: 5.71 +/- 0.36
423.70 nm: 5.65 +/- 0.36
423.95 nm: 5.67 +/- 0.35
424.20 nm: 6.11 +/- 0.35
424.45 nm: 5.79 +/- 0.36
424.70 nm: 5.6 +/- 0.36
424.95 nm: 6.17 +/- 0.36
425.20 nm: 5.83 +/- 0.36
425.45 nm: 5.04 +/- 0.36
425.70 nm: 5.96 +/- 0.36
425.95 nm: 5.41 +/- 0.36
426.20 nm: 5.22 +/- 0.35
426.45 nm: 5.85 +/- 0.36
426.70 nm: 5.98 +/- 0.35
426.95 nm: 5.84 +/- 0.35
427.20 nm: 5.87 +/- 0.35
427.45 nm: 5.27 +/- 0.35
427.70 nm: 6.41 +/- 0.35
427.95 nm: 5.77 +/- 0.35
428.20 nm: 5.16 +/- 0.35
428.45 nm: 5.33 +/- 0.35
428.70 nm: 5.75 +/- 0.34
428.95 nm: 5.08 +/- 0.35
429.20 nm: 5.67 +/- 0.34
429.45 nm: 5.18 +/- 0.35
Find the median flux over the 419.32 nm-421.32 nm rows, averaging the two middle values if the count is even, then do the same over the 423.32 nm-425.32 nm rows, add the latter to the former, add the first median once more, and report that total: 17.39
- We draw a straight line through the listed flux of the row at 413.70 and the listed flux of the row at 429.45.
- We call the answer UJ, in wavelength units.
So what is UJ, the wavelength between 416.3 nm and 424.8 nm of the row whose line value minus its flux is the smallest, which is 421.95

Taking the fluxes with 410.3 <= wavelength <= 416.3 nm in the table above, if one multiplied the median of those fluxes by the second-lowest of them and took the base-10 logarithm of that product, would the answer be 1.46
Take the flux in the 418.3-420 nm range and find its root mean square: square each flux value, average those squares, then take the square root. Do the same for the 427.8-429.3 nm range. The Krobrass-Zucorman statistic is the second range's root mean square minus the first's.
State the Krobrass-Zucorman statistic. -0.27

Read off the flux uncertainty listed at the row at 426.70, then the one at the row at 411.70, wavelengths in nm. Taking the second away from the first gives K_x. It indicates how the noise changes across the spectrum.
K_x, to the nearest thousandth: -0.040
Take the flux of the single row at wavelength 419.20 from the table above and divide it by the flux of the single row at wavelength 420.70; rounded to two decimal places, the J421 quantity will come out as 0.94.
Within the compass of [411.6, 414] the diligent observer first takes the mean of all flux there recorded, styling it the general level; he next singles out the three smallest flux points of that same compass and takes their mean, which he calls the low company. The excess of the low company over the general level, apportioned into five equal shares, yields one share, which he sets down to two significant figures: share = -0.089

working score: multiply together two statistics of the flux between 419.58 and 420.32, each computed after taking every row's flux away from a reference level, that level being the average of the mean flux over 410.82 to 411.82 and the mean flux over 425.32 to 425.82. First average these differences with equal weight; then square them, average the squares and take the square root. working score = 0.04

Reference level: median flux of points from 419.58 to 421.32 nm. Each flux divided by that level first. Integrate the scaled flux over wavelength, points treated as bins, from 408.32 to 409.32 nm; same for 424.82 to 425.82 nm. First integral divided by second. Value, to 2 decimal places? 1.02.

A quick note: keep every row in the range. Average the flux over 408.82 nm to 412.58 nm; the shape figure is 5.4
